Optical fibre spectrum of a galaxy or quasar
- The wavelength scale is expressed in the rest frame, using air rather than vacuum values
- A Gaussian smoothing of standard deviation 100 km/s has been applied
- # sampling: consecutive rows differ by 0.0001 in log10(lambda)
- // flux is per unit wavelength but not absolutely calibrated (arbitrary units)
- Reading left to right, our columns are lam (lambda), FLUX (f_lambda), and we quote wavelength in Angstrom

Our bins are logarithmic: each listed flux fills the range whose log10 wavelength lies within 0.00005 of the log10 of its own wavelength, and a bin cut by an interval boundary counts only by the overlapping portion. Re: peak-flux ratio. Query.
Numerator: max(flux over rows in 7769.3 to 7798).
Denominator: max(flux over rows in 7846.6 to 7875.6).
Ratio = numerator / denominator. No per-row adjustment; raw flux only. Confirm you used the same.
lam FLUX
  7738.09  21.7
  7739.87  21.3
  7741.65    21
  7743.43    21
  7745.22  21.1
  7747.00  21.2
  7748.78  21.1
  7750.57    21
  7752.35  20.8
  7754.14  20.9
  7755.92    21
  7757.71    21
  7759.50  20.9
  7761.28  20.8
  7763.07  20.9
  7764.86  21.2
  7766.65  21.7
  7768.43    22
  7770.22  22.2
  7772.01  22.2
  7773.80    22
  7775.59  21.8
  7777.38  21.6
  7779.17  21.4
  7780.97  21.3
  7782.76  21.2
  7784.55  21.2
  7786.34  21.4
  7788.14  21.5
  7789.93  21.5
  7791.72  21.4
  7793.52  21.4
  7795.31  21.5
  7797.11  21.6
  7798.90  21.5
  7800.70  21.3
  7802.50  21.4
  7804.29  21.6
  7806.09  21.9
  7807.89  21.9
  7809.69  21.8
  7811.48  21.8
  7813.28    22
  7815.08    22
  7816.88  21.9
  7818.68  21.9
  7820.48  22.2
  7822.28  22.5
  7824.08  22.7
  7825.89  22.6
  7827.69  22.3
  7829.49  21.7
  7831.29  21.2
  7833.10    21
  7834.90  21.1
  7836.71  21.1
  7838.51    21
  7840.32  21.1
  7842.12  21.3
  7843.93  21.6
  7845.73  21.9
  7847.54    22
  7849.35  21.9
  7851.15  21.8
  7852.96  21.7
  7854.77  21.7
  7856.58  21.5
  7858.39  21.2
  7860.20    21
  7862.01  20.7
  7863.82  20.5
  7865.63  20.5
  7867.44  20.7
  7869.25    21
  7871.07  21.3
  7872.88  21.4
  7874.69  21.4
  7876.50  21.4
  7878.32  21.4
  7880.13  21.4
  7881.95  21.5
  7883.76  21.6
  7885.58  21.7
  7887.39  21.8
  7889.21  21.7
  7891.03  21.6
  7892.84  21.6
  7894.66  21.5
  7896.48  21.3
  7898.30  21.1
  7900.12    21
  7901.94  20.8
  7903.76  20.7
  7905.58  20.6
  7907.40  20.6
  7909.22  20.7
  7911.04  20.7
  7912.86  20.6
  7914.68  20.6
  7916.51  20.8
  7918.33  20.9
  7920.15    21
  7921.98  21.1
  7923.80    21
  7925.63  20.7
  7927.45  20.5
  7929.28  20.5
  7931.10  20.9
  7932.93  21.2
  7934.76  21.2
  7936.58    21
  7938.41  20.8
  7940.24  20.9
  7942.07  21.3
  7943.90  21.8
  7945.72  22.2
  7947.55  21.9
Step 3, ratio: 1.009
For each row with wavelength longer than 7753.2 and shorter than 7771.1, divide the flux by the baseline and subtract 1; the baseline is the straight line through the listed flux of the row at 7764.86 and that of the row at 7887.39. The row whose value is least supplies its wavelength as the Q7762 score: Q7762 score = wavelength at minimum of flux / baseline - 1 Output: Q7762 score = 7761.28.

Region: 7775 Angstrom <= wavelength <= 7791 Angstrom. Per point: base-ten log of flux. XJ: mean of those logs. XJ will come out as 1.33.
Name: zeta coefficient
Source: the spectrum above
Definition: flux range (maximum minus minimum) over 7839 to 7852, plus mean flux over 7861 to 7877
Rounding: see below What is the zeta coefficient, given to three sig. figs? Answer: 21.9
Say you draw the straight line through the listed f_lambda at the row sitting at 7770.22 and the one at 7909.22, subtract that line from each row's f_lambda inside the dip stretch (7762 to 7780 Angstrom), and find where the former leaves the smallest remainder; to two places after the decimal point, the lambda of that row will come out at 7763.07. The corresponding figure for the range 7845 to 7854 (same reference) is 7852.96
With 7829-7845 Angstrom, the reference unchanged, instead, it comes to 7833.10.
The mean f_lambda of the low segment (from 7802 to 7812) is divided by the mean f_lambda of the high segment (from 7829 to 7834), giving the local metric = 1.02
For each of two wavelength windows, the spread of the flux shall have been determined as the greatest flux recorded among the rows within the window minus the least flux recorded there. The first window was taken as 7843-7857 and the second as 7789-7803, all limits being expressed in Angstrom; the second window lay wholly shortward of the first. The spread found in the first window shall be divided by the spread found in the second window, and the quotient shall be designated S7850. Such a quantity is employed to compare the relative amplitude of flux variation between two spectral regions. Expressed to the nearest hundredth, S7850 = 1.67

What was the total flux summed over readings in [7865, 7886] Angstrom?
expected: 255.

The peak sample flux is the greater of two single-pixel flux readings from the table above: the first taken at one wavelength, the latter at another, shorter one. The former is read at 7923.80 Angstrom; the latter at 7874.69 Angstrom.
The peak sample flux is 21.4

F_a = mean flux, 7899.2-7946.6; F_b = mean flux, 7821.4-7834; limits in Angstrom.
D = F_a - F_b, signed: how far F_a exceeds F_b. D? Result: -1.1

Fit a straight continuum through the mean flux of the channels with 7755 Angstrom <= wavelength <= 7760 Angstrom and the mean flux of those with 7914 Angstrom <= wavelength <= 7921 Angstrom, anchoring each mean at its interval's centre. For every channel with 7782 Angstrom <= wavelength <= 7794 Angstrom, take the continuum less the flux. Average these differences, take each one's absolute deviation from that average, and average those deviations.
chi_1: 0.10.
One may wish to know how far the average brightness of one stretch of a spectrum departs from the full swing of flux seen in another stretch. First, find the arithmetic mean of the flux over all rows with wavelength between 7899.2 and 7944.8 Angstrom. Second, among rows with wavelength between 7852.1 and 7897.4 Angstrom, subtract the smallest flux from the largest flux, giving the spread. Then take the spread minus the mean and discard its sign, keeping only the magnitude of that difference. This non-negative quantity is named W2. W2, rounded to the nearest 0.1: 19.6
